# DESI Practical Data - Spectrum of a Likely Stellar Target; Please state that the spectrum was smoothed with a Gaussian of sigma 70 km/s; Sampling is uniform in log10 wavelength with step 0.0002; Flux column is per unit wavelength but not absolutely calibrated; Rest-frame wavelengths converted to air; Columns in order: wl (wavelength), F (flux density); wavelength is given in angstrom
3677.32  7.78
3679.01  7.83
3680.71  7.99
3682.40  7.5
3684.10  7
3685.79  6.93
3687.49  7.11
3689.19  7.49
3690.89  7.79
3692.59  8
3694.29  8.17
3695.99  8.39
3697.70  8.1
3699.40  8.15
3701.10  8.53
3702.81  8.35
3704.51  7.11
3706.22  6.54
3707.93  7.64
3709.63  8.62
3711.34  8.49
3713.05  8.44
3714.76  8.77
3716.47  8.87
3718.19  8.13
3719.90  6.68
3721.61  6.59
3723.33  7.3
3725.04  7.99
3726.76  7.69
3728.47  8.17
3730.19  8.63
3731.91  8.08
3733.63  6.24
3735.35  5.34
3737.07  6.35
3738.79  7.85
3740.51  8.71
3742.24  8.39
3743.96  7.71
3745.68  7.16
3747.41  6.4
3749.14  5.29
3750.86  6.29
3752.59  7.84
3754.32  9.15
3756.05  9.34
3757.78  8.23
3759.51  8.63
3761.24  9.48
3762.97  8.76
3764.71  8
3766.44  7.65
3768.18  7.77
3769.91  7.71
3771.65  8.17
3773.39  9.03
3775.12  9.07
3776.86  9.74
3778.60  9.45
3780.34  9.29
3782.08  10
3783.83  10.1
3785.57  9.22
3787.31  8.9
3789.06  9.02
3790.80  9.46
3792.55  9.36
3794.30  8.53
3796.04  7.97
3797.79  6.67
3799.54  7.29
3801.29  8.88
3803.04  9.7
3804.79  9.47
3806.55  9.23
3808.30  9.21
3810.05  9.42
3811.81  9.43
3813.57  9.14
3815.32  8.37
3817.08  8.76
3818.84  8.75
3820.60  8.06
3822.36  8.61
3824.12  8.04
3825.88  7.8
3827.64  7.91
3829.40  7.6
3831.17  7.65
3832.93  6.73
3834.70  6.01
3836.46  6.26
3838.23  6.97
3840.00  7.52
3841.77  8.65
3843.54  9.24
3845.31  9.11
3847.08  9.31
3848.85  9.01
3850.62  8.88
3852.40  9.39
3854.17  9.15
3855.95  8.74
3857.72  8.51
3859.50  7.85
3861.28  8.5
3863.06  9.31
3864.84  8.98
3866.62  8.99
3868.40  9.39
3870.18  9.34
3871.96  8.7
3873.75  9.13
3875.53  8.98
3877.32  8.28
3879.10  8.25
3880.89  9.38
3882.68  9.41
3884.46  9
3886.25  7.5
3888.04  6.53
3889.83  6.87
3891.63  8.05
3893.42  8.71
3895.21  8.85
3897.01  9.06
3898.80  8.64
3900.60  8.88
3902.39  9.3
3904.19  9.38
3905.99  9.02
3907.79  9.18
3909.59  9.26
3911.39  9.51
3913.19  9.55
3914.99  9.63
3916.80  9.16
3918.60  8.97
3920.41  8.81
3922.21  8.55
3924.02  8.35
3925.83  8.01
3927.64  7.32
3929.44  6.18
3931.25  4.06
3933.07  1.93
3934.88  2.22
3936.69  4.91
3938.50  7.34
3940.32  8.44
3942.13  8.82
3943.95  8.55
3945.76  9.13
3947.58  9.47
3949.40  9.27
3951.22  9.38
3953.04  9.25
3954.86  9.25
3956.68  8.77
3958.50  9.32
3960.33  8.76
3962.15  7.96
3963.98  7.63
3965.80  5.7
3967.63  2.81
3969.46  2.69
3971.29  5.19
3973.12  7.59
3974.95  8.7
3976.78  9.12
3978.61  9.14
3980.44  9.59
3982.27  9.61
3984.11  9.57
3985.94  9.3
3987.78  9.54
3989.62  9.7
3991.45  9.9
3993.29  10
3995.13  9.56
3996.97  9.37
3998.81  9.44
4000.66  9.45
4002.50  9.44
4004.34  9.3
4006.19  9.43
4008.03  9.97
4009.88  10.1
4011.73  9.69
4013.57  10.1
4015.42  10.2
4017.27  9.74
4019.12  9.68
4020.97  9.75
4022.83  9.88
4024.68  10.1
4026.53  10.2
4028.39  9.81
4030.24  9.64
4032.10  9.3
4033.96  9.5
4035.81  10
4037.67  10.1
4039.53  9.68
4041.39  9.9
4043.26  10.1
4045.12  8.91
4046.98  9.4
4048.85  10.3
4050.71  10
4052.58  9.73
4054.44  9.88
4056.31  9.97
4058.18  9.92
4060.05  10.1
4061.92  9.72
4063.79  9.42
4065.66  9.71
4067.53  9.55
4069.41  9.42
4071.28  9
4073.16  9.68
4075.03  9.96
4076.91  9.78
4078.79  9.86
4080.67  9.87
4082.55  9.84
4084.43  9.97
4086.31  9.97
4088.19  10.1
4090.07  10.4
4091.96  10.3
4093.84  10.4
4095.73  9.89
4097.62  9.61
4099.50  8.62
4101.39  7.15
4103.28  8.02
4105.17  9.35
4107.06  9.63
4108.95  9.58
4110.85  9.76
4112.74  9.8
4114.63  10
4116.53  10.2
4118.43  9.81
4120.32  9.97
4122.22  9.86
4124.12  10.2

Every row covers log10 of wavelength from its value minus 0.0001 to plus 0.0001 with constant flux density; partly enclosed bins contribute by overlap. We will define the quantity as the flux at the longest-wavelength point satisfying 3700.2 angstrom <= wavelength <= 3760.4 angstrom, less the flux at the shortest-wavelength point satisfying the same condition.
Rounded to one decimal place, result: 0.1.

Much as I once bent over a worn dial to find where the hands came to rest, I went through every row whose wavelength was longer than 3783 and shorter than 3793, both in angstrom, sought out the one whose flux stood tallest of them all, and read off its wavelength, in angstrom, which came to 3783.83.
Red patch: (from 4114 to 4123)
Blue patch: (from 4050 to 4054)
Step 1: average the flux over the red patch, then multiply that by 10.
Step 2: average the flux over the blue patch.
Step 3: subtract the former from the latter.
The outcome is -89.8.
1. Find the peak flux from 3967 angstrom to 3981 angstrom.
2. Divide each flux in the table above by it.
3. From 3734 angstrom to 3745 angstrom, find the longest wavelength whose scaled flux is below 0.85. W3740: 3743.96 angstrom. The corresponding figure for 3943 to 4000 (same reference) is 3973.12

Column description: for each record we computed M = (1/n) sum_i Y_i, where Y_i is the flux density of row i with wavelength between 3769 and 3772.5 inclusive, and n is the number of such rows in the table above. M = 7.9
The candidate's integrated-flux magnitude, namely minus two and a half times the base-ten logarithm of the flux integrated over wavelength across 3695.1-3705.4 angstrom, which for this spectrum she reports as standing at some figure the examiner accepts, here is -4.80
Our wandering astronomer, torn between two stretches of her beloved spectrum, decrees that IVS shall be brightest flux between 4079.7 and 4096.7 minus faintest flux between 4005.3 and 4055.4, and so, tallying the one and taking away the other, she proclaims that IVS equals 1.5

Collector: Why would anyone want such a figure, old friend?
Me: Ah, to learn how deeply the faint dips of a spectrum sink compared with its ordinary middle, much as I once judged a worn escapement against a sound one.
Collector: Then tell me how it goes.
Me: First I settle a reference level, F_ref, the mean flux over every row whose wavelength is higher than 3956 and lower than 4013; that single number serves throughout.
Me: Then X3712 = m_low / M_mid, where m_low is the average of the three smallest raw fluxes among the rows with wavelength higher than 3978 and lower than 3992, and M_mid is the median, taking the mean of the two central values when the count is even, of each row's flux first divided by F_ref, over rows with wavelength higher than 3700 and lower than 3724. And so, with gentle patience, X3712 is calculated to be 9.7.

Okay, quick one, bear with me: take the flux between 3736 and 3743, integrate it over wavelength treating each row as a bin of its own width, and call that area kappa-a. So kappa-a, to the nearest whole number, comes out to 54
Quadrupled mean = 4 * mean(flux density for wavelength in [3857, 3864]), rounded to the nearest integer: 34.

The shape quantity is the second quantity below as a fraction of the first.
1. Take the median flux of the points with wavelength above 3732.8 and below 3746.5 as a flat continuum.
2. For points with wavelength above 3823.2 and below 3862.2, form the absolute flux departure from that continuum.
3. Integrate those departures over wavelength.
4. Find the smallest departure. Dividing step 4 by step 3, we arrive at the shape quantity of 0.0021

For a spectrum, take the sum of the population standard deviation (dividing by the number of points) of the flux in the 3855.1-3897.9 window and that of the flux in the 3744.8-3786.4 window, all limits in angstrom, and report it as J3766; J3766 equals 2.0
